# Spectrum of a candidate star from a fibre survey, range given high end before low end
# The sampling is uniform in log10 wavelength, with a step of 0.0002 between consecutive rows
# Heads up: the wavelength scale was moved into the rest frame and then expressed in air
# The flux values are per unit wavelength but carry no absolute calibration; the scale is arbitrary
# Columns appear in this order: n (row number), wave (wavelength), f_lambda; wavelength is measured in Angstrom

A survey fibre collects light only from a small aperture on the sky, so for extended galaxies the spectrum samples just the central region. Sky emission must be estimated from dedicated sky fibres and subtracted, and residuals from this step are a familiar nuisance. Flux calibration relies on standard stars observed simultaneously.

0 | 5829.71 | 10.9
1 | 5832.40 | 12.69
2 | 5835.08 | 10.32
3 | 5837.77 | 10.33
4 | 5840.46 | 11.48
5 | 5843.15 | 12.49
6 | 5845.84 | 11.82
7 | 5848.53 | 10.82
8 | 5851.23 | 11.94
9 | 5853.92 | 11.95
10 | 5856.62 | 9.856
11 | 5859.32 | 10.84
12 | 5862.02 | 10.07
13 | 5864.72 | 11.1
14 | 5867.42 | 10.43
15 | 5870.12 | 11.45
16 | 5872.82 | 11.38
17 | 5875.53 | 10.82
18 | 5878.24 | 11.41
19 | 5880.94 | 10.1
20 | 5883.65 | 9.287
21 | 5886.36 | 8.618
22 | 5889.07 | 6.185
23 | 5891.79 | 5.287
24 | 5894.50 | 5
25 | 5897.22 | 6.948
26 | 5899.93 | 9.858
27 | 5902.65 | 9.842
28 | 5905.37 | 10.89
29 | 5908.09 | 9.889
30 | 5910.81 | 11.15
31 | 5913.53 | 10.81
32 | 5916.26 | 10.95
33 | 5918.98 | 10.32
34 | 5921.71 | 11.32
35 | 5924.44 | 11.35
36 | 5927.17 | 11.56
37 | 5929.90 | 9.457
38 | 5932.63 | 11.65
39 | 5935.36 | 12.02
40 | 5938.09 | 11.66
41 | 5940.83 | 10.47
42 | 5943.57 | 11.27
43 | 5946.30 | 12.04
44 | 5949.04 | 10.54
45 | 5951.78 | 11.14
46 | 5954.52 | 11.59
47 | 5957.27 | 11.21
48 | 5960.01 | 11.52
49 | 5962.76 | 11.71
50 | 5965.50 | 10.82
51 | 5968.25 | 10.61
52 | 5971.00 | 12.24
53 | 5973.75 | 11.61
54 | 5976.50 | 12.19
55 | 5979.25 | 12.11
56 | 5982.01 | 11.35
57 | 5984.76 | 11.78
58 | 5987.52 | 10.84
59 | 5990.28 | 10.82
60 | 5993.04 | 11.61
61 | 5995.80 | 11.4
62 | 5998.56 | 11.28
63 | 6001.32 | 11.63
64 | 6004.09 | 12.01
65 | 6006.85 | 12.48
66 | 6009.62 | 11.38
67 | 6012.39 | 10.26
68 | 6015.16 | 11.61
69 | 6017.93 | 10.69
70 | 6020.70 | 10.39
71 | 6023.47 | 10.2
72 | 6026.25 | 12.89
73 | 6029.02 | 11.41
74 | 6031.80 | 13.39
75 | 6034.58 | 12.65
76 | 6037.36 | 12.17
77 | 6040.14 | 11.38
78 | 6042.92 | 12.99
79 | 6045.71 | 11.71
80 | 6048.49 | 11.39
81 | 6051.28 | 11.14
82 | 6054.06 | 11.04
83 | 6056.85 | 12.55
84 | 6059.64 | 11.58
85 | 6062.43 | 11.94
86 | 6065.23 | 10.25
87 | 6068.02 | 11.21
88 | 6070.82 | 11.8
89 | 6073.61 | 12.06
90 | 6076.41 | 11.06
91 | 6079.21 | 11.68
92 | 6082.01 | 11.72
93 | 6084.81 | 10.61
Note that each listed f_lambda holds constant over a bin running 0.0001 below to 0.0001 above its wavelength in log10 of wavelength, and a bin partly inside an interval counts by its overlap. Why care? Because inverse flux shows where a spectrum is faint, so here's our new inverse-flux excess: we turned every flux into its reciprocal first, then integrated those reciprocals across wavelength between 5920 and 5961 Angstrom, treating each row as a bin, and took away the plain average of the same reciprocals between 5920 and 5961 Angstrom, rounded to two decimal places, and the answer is 3.57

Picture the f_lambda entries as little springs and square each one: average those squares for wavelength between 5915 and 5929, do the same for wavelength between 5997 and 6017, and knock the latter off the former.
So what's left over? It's -10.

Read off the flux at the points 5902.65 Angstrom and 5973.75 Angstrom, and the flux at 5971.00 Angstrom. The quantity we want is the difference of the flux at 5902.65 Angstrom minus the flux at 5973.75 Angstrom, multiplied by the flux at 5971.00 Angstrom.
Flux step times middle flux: -22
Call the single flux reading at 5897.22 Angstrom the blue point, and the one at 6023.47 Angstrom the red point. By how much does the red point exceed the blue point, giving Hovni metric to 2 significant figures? 3.3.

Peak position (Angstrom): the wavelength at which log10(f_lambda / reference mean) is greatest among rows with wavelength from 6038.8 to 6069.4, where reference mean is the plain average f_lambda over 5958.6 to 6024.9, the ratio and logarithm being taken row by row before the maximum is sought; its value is 6042.92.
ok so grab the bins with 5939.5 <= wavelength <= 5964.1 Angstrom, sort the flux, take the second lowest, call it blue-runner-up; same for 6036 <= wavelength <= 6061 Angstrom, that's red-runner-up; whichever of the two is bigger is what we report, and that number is 11.1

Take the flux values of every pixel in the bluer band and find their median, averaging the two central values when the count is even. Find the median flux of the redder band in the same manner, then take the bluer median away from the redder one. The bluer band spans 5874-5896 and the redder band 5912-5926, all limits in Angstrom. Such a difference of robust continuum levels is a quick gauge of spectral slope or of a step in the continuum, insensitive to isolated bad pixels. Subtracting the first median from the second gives 2.0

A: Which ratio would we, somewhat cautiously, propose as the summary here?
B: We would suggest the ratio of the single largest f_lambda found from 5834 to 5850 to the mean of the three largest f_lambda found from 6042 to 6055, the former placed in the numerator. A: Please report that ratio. 1.04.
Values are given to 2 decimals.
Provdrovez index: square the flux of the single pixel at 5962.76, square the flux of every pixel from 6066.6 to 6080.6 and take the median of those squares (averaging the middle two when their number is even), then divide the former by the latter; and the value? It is 1.01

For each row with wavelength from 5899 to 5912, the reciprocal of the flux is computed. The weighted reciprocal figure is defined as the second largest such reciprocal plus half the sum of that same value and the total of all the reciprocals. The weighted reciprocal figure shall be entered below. 0.395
